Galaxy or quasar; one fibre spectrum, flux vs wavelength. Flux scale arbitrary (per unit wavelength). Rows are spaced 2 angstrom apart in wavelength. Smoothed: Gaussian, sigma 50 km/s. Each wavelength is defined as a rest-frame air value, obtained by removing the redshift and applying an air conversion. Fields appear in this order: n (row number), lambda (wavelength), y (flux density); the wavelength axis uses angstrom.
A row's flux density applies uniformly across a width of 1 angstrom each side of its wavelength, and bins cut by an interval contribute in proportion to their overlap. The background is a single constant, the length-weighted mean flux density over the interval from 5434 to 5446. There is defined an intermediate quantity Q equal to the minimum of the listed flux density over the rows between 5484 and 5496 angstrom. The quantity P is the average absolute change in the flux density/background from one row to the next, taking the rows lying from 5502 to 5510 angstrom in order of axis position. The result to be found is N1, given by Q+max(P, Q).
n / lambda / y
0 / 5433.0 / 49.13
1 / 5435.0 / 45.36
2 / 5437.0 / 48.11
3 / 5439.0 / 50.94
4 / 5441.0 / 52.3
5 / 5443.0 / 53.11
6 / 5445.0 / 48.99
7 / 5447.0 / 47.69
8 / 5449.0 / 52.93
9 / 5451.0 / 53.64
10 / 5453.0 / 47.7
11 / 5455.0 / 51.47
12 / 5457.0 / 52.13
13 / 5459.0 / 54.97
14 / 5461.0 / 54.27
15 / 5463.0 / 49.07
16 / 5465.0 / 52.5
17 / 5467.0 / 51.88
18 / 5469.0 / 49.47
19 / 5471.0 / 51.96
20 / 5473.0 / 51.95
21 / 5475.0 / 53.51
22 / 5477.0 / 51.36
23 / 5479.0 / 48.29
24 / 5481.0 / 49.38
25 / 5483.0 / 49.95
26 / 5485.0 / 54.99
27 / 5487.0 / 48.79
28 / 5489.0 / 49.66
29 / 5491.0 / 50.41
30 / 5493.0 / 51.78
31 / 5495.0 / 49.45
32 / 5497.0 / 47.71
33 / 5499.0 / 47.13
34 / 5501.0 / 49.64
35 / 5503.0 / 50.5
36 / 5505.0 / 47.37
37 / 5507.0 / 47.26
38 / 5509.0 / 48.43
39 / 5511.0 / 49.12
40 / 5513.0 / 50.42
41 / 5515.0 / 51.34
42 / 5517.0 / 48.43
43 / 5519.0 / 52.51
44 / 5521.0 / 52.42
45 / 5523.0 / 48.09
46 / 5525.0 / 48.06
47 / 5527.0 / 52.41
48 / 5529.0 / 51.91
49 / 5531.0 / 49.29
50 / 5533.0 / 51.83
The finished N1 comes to 97.6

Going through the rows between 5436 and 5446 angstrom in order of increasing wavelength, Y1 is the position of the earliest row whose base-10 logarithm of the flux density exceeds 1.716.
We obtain 5441.0 angstrom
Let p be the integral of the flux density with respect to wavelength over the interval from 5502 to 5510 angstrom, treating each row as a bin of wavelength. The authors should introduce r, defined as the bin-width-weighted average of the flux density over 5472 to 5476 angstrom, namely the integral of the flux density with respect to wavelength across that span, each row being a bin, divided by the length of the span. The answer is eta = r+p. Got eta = 440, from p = 387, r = 52.7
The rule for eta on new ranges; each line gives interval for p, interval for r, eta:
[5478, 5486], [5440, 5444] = 458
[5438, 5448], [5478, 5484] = 555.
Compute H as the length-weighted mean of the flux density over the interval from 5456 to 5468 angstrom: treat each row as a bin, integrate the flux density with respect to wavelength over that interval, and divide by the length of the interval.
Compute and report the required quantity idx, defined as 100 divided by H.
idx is 1.91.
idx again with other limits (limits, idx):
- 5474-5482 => 1.97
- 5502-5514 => 2.05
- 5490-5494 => 1.96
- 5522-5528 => 2.02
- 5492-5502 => 2.03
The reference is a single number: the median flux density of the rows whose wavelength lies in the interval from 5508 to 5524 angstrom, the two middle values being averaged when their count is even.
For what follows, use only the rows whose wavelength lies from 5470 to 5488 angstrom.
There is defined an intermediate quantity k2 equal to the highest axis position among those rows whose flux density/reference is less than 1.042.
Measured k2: 5487.0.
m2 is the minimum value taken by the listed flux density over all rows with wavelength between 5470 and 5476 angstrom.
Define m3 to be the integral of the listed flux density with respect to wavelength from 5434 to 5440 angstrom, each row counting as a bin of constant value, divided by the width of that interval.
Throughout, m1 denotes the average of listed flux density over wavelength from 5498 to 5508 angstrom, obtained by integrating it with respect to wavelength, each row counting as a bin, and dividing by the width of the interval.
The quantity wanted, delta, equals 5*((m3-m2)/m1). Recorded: -0.4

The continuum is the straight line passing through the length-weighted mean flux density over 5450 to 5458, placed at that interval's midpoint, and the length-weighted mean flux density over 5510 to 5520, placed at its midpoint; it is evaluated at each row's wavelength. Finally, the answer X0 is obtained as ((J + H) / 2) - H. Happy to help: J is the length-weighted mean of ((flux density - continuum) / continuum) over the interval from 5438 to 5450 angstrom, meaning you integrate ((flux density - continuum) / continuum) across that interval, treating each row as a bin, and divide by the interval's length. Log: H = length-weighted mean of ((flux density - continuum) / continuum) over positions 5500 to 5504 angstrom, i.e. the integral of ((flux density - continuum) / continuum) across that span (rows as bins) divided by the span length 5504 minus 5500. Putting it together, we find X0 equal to 0.001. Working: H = -0.009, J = -0.007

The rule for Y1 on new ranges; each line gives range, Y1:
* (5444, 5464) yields 5449.0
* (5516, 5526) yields 5519.0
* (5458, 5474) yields 5459.0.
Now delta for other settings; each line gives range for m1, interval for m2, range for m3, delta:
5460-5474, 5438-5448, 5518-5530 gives 0.3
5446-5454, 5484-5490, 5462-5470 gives 0.2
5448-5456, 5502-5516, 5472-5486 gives 0.4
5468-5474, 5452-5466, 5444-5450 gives 0.2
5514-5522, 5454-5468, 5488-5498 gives 0.1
